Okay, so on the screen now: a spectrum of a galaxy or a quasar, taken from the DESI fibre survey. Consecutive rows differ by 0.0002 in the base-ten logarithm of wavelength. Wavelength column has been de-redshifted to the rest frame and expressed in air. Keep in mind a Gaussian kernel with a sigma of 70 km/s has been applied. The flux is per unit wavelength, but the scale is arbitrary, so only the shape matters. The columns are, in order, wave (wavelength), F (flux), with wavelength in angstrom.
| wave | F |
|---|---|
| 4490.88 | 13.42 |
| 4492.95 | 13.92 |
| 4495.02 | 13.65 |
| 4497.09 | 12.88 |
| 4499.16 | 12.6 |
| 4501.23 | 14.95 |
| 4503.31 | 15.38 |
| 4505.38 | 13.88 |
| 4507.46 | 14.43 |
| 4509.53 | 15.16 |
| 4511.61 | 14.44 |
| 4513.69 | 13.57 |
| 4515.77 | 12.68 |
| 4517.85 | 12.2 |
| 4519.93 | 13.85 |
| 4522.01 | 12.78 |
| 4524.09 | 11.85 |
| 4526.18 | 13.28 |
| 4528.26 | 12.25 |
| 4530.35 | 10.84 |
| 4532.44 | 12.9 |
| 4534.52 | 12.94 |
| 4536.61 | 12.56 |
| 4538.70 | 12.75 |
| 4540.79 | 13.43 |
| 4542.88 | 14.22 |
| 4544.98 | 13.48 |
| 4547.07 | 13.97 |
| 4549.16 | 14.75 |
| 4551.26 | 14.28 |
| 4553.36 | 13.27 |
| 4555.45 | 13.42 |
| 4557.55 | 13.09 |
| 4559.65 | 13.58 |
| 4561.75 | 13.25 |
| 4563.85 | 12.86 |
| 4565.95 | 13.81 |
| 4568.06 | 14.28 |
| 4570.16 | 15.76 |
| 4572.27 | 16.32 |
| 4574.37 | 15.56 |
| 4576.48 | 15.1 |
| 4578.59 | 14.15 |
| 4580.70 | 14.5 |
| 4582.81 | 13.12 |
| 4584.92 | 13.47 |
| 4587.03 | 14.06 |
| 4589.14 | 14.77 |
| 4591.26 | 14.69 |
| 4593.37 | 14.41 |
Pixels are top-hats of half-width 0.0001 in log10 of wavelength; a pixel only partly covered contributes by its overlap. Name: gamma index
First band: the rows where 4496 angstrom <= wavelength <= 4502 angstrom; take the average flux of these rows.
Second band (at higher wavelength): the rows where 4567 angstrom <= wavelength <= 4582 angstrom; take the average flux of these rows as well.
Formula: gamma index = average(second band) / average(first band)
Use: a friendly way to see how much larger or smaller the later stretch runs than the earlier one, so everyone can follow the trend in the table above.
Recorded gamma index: 1.12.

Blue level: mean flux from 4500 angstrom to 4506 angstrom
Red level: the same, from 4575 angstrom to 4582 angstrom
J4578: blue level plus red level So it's 29.3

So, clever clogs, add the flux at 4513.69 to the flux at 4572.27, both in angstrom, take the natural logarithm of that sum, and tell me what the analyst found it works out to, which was 3.40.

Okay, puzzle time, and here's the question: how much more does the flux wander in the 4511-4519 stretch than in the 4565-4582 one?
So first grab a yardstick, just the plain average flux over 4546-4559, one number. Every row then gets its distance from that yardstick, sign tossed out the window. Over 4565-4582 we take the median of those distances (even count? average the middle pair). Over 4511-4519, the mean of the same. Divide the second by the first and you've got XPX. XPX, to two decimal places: 0.89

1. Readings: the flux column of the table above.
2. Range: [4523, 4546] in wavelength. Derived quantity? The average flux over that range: 12.8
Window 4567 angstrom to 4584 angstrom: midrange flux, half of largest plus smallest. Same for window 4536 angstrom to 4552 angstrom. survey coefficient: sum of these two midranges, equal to 28.4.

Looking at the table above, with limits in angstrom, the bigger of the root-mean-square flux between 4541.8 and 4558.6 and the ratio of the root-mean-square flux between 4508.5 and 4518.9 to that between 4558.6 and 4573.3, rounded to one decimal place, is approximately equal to 13.8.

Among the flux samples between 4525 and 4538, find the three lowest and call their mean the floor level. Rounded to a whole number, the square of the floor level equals 141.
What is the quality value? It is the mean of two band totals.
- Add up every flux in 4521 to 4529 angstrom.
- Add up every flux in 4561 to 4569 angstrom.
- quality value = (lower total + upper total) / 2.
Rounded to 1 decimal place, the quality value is 52.2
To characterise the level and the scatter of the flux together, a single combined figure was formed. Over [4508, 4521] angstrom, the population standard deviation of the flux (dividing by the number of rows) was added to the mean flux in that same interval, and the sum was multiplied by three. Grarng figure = 44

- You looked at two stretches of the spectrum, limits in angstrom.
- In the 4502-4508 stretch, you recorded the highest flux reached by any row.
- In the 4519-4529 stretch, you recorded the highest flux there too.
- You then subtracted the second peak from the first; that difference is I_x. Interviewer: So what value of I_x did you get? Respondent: 1.5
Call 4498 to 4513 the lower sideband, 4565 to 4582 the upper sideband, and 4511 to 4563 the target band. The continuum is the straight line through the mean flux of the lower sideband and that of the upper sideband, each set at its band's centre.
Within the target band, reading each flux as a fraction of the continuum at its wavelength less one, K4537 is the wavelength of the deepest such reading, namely 4530.35 angstrom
